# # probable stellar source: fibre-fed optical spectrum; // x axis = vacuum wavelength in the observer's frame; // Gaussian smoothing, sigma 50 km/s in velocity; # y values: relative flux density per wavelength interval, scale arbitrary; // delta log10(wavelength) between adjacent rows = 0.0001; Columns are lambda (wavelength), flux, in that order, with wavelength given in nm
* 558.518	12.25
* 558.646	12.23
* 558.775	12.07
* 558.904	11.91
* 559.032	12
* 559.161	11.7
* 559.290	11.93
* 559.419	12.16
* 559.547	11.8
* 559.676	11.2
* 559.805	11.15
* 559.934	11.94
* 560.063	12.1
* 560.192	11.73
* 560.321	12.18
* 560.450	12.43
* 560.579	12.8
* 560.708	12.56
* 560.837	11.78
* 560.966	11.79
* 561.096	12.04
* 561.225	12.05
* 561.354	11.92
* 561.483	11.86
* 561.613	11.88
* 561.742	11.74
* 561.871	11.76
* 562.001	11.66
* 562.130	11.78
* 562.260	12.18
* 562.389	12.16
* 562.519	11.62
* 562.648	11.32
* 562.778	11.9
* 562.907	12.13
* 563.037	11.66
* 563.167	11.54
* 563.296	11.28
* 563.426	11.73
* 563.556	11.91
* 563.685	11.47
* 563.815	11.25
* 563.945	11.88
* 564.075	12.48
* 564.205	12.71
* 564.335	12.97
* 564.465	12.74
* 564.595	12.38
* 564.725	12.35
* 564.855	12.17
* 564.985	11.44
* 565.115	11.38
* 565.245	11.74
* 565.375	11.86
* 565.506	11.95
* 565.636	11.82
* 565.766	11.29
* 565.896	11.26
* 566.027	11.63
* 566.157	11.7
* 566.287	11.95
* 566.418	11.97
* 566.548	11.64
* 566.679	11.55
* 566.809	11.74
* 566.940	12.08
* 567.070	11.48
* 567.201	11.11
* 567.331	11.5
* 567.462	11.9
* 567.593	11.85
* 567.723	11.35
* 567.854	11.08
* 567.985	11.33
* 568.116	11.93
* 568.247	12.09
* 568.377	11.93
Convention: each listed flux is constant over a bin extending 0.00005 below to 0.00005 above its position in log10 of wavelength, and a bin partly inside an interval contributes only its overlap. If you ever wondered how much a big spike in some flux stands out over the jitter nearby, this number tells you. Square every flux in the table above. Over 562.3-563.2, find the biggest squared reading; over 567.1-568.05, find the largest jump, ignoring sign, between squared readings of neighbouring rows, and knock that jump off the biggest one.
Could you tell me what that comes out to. 136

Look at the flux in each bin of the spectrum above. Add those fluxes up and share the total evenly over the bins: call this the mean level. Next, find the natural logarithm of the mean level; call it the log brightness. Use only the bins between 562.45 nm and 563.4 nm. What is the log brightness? 2.45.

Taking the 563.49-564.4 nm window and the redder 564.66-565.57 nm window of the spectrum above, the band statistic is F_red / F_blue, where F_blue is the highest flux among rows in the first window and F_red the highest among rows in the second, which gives 0.95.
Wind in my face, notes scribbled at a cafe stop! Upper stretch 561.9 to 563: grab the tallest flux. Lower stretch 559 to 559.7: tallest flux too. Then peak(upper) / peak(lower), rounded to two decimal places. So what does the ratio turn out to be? 1.00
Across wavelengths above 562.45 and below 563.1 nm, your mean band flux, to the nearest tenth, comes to 11.7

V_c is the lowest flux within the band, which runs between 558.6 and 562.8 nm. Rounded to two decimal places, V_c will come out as 11.15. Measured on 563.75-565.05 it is 11.25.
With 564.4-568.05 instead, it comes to 11.08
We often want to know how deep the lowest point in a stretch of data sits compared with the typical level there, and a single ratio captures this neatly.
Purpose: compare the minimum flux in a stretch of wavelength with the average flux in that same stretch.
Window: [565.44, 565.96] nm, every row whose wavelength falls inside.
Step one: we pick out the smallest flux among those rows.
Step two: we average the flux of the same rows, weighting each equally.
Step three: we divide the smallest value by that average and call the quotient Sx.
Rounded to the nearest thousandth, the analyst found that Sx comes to 0.972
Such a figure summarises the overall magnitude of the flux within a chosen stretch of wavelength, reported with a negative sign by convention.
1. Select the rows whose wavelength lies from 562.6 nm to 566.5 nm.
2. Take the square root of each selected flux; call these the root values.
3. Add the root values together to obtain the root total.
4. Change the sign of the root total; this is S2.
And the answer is -103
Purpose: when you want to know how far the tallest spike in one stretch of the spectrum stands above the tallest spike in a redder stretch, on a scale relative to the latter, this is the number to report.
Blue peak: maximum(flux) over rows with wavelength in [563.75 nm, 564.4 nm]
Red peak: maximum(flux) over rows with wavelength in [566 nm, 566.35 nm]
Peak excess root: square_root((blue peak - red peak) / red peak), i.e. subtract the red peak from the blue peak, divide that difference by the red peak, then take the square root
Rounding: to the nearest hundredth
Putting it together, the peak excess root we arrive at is 0.29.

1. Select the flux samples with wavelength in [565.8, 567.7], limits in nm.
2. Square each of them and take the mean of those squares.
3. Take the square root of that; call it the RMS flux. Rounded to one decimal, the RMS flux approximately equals 11.7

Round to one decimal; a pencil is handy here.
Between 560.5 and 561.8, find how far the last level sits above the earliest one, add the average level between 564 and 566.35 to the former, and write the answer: 10.9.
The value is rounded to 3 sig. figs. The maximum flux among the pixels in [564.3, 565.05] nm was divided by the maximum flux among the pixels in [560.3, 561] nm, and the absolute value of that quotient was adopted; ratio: 1.01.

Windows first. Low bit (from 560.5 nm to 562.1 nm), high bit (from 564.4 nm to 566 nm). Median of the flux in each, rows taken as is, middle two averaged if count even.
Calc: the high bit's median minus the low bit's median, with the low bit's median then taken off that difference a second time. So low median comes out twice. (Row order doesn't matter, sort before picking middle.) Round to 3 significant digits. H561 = -11.9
